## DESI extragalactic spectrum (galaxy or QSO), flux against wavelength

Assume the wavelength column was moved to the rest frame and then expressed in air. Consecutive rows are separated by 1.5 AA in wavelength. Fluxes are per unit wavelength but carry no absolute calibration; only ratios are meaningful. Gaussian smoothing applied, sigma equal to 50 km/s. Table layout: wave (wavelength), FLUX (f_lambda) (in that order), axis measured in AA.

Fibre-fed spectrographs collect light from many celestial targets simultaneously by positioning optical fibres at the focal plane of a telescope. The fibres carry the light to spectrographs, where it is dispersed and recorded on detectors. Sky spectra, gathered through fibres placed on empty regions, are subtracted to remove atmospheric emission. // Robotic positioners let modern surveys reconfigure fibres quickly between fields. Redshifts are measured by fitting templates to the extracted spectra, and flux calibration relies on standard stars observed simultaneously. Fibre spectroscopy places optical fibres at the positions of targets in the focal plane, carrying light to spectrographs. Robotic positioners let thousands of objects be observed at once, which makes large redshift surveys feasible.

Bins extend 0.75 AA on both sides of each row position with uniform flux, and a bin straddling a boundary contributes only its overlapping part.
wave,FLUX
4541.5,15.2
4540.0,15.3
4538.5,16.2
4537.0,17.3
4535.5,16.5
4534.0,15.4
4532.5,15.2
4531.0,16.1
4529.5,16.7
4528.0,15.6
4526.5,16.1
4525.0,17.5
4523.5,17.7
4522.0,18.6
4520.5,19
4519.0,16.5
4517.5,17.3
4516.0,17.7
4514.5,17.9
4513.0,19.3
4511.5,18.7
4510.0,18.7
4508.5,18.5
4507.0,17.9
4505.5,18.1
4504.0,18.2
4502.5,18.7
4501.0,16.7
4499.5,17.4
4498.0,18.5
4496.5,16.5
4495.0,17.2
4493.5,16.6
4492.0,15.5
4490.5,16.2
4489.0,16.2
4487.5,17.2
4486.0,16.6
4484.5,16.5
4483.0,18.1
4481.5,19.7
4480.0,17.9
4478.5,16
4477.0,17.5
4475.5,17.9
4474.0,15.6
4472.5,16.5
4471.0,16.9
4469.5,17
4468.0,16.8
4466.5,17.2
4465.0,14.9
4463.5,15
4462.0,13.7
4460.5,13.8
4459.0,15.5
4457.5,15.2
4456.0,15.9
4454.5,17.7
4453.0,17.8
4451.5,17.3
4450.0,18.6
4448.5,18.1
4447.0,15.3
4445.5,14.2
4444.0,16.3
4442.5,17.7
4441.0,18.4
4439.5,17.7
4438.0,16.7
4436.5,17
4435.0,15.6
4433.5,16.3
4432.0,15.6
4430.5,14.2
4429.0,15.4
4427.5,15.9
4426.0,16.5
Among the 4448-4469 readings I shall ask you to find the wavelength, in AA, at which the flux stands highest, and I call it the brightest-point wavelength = 4450.0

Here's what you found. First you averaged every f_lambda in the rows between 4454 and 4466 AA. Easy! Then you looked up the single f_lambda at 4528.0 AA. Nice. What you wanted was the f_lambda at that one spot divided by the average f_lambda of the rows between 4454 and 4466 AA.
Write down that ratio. 1.03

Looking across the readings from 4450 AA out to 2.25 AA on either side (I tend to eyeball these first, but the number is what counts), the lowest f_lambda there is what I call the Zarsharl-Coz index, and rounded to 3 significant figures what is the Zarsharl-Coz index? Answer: 17.3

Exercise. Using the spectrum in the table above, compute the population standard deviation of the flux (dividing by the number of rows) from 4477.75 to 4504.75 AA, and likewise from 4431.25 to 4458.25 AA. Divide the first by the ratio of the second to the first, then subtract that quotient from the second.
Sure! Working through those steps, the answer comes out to 0.3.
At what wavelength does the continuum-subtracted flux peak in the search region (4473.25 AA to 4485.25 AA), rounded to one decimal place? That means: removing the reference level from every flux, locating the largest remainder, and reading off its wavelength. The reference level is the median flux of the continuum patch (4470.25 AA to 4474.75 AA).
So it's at 4481.5 AA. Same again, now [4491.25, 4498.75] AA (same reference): 4498.0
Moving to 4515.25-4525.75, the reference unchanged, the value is 4520.5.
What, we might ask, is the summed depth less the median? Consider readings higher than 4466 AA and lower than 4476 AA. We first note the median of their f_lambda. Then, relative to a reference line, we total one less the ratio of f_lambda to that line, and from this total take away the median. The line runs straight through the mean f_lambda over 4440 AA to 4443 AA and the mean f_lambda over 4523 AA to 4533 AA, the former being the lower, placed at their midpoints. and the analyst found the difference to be -16.6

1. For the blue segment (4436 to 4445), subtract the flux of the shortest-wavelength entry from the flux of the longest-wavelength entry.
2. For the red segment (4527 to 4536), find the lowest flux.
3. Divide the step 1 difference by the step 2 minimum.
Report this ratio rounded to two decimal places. -0.05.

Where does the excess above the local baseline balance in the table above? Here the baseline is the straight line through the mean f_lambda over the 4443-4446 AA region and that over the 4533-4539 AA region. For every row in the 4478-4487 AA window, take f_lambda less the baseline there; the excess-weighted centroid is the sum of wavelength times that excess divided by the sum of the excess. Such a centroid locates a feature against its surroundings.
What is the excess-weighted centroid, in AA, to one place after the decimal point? 4482.0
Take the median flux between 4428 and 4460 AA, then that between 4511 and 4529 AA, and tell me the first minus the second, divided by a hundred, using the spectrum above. -0.014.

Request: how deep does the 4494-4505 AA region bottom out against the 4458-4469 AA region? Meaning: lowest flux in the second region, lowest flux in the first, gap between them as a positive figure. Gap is 2.8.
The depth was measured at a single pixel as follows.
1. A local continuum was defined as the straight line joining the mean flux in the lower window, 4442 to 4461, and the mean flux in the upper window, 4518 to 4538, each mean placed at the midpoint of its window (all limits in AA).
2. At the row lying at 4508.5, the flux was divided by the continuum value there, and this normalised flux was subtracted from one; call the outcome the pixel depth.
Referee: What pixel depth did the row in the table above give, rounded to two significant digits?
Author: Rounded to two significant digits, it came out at -0.11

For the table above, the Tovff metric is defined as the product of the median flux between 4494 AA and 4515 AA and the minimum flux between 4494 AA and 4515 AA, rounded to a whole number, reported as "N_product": 299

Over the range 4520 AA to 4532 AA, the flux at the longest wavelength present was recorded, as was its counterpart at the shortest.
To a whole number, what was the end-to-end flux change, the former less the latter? -3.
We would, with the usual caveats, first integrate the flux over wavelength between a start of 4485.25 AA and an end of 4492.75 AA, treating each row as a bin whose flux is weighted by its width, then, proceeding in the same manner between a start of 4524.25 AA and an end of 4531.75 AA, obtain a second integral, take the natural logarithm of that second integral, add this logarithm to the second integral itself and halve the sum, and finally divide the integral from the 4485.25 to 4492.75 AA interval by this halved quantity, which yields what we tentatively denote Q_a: 1.92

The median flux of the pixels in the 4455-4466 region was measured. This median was 15.0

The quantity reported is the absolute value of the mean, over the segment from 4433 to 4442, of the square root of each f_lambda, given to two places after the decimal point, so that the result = 4.12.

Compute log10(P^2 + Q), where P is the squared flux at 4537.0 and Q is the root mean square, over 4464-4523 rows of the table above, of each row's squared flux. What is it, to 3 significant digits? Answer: 4.95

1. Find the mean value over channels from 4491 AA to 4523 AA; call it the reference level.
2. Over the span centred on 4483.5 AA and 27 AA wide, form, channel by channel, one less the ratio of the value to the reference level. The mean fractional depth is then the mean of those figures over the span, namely 0.05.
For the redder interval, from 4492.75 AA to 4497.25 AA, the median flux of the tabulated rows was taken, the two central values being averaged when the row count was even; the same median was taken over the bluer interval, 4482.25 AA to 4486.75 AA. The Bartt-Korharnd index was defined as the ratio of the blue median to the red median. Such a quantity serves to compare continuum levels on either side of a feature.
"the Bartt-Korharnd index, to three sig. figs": 1.00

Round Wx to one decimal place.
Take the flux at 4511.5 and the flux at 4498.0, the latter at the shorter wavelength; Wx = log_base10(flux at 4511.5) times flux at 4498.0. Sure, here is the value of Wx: 23.5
